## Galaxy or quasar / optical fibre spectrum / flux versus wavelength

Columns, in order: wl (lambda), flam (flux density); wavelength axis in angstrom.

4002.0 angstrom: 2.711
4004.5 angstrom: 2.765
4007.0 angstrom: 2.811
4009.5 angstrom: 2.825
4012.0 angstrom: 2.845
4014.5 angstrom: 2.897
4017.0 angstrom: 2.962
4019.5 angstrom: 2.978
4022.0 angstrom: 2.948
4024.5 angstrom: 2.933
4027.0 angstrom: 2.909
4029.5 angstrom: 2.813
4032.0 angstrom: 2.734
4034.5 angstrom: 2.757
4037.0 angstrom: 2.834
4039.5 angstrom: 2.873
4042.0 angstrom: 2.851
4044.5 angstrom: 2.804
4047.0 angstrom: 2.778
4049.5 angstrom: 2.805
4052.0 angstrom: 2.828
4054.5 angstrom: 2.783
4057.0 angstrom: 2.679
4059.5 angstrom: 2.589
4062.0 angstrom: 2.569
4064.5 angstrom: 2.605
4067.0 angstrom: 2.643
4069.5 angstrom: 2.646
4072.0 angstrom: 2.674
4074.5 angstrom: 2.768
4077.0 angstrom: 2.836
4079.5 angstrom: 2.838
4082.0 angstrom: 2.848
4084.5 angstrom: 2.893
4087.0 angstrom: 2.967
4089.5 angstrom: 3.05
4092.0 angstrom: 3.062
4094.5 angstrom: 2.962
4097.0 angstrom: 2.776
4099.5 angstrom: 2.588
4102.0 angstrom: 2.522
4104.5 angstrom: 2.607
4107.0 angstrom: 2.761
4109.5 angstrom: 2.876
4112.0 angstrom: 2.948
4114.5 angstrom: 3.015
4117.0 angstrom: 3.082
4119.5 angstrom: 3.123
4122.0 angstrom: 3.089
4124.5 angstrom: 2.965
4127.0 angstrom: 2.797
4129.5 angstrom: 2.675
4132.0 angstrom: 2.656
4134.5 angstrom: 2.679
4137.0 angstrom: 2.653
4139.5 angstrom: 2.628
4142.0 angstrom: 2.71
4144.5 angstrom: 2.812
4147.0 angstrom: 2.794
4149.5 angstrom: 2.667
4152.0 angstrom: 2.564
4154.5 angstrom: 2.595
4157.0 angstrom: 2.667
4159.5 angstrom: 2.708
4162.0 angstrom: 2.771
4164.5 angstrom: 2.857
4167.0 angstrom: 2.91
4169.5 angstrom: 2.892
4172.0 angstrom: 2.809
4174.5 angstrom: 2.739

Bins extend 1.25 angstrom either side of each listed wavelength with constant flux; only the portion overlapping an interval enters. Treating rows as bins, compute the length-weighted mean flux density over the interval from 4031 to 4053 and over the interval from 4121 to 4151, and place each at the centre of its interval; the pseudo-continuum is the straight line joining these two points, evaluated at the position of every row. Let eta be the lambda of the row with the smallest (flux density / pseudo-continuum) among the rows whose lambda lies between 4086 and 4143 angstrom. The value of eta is 4102.0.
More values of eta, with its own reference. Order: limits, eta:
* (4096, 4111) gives 4102.0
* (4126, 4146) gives 4139.5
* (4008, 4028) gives 4009.5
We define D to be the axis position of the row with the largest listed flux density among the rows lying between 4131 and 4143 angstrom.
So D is 4142.0 angstrom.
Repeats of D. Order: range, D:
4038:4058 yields 4039.5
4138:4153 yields 4144.5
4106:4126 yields 4119.5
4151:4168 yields 4167.0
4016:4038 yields 4019.5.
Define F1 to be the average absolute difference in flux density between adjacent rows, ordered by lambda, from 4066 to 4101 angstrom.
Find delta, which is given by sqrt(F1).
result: 0.262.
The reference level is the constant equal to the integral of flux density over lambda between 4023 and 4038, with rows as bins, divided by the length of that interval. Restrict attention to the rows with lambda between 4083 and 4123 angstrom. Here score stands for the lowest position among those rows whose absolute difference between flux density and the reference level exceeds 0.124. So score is 4087.0 angstrom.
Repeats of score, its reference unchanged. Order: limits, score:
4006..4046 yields 4017.0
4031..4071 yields 4057.0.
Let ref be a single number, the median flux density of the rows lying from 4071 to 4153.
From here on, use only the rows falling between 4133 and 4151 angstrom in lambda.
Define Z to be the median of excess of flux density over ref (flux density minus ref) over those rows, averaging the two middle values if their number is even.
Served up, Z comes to -0.12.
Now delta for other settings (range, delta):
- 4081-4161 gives 0.282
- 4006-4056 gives 0.197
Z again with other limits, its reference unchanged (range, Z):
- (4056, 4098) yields -0.02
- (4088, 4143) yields -0.01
